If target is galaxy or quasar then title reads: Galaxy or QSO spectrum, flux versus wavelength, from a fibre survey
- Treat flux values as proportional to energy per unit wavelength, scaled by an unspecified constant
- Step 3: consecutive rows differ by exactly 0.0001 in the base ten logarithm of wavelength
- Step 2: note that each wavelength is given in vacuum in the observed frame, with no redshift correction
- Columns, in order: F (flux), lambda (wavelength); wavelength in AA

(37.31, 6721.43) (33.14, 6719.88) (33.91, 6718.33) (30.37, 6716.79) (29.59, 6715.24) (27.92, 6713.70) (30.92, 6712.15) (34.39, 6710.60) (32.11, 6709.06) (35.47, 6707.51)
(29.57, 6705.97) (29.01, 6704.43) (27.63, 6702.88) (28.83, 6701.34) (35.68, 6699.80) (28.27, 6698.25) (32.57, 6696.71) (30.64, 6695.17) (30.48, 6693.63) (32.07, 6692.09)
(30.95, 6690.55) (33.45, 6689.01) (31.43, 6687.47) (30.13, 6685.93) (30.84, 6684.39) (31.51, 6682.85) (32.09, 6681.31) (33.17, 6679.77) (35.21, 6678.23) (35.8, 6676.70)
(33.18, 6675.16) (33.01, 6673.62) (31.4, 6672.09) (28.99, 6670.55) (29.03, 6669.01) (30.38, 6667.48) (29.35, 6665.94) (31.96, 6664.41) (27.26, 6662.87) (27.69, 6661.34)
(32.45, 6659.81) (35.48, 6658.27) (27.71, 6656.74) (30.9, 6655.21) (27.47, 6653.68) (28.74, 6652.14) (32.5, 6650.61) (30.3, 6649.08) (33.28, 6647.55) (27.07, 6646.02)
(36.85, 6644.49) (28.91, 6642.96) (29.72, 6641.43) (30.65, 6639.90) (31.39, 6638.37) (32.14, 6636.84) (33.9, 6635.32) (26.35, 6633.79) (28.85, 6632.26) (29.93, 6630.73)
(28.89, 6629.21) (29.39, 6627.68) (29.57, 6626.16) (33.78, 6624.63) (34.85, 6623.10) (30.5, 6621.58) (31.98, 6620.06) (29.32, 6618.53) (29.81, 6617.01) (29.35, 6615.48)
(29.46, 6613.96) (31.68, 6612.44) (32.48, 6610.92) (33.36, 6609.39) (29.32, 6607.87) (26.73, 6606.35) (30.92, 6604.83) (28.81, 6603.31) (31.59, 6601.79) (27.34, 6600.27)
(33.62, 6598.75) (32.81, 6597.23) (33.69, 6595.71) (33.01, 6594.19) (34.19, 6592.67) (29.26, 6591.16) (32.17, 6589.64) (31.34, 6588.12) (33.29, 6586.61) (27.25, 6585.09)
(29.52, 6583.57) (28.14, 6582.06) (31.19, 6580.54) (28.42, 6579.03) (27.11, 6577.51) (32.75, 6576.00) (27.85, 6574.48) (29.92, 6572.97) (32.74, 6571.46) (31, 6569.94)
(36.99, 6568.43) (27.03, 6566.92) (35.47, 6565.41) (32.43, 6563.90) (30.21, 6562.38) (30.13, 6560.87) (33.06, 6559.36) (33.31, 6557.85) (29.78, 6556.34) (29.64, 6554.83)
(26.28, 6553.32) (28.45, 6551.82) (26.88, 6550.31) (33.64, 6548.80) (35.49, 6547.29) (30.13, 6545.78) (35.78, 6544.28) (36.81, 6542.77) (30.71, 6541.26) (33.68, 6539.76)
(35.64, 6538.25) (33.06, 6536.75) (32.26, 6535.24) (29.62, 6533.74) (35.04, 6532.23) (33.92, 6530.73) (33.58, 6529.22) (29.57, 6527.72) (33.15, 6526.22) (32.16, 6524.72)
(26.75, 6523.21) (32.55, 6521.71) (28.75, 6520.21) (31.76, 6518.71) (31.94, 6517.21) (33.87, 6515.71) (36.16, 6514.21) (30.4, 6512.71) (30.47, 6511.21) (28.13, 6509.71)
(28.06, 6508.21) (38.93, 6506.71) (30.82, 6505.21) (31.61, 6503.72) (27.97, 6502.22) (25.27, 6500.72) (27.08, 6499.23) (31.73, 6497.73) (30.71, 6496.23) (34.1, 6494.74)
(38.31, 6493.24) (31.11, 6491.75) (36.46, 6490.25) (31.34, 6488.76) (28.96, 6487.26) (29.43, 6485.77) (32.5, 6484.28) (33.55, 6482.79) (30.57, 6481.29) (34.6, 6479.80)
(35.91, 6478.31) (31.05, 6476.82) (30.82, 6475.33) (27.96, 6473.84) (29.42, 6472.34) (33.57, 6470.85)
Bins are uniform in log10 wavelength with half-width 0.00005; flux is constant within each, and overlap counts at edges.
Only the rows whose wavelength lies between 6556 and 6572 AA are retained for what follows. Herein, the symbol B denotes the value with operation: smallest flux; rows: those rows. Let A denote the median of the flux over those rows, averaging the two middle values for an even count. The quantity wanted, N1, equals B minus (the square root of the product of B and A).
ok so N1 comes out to -2.6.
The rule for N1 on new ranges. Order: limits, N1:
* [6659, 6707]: -1.8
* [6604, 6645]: -1.7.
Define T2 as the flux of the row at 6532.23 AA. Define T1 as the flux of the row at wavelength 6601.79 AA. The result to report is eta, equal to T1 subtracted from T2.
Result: 3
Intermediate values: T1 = 31.59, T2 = 35.04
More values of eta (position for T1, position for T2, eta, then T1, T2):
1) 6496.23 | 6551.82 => -2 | 30.71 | 28.45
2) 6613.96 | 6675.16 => 4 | 29.46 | 33.18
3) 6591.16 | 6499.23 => -2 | 29.26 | 27.08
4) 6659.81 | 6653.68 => -5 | 32.45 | 27.47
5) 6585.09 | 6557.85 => 6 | 27.25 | 33.31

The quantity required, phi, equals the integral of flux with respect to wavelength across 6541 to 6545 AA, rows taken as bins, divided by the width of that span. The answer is 34.8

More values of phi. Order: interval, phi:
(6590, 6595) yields 32.2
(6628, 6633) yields 29.2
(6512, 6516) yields 33.5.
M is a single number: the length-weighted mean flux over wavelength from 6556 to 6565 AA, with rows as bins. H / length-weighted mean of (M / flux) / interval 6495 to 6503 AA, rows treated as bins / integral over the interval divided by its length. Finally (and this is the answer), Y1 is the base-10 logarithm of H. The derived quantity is 0.044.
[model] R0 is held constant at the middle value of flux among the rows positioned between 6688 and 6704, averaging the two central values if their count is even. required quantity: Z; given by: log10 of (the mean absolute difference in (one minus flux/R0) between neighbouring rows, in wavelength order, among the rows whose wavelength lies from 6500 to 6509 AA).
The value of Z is -0.77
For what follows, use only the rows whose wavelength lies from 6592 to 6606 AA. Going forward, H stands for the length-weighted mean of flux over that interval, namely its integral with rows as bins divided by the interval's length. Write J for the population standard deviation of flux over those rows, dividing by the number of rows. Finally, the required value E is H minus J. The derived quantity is 29.4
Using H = 31.6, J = 2.23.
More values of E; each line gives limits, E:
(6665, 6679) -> 29.4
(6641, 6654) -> 27.7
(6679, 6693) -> 30.7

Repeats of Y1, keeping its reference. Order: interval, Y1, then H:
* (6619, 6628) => 0.002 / 1.004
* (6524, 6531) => -0.008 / 0.982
